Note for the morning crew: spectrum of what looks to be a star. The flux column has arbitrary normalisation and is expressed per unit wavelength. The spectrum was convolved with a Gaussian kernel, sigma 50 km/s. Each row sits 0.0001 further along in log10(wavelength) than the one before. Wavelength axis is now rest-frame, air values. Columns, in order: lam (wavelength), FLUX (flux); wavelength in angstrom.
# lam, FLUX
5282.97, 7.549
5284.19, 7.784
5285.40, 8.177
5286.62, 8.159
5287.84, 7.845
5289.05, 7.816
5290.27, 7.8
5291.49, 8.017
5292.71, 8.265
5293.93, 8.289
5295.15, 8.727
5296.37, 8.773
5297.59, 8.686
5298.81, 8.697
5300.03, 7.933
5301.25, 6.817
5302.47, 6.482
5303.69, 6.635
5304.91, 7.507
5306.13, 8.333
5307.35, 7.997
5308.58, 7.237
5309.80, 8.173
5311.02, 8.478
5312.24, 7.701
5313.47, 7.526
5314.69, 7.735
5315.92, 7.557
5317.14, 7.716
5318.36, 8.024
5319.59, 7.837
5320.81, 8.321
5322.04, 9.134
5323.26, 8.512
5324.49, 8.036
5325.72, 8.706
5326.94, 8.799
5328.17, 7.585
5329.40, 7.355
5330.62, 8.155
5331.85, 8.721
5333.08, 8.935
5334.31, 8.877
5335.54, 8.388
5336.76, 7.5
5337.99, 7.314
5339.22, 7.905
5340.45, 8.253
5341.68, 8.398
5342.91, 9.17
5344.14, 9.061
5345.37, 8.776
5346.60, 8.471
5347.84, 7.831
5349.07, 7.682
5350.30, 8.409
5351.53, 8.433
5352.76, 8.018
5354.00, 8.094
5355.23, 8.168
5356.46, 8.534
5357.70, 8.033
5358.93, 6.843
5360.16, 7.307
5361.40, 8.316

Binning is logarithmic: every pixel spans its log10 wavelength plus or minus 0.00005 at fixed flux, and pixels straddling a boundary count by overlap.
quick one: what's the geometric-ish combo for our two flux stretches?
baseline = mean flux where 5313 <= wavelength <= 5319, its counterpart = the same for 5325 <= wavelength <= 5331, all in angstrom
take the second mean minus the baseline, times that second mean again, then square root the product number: 1.8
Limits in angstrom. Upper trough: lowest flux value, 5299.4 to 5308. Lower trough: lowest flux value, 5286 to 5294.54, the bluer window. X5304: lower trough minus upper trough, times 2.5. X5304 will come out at 3.3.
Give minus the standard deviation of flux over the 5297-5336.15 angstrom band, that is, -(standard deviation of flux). -0.7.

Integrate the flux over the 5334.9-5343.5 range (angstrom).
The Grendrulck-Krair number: 70.0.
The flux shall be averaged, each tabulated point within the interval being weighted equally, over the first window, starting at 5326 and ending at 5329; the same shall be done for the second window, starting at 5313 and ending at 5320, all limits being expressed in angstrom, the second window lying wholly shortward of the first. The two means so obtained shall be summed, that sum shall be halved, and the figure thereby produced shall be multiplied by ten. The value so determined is 79.6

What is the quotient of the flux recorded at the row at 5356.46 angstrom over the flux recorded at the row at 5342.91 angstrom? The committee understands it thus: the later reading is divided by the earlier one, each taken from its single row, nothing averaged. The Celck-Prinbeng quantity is 0.93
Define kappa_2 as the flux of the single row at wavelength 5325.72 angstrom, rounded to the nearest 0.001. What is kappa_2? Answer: 8.706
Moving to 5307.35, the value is 7.997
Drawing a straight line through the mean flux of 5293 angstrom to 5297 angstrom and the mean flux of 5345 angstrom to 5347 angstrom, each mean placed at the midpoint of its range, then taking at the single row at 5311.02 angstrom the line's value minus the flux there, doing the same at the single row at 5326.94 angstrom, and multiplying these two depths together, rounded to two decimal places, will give -0.02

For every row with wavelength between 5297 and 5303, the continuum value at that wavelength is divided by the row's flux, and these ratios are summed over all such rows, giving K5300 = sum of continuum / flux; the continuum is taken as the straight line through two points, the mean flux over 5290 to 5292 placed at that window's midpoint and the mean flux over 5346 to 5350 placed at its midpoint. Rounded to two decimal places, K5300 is 5.21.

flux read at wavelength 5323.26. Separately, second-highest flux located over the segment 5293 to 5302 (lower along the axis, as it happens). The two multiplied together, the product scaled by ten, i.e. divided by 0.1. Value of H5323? 743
